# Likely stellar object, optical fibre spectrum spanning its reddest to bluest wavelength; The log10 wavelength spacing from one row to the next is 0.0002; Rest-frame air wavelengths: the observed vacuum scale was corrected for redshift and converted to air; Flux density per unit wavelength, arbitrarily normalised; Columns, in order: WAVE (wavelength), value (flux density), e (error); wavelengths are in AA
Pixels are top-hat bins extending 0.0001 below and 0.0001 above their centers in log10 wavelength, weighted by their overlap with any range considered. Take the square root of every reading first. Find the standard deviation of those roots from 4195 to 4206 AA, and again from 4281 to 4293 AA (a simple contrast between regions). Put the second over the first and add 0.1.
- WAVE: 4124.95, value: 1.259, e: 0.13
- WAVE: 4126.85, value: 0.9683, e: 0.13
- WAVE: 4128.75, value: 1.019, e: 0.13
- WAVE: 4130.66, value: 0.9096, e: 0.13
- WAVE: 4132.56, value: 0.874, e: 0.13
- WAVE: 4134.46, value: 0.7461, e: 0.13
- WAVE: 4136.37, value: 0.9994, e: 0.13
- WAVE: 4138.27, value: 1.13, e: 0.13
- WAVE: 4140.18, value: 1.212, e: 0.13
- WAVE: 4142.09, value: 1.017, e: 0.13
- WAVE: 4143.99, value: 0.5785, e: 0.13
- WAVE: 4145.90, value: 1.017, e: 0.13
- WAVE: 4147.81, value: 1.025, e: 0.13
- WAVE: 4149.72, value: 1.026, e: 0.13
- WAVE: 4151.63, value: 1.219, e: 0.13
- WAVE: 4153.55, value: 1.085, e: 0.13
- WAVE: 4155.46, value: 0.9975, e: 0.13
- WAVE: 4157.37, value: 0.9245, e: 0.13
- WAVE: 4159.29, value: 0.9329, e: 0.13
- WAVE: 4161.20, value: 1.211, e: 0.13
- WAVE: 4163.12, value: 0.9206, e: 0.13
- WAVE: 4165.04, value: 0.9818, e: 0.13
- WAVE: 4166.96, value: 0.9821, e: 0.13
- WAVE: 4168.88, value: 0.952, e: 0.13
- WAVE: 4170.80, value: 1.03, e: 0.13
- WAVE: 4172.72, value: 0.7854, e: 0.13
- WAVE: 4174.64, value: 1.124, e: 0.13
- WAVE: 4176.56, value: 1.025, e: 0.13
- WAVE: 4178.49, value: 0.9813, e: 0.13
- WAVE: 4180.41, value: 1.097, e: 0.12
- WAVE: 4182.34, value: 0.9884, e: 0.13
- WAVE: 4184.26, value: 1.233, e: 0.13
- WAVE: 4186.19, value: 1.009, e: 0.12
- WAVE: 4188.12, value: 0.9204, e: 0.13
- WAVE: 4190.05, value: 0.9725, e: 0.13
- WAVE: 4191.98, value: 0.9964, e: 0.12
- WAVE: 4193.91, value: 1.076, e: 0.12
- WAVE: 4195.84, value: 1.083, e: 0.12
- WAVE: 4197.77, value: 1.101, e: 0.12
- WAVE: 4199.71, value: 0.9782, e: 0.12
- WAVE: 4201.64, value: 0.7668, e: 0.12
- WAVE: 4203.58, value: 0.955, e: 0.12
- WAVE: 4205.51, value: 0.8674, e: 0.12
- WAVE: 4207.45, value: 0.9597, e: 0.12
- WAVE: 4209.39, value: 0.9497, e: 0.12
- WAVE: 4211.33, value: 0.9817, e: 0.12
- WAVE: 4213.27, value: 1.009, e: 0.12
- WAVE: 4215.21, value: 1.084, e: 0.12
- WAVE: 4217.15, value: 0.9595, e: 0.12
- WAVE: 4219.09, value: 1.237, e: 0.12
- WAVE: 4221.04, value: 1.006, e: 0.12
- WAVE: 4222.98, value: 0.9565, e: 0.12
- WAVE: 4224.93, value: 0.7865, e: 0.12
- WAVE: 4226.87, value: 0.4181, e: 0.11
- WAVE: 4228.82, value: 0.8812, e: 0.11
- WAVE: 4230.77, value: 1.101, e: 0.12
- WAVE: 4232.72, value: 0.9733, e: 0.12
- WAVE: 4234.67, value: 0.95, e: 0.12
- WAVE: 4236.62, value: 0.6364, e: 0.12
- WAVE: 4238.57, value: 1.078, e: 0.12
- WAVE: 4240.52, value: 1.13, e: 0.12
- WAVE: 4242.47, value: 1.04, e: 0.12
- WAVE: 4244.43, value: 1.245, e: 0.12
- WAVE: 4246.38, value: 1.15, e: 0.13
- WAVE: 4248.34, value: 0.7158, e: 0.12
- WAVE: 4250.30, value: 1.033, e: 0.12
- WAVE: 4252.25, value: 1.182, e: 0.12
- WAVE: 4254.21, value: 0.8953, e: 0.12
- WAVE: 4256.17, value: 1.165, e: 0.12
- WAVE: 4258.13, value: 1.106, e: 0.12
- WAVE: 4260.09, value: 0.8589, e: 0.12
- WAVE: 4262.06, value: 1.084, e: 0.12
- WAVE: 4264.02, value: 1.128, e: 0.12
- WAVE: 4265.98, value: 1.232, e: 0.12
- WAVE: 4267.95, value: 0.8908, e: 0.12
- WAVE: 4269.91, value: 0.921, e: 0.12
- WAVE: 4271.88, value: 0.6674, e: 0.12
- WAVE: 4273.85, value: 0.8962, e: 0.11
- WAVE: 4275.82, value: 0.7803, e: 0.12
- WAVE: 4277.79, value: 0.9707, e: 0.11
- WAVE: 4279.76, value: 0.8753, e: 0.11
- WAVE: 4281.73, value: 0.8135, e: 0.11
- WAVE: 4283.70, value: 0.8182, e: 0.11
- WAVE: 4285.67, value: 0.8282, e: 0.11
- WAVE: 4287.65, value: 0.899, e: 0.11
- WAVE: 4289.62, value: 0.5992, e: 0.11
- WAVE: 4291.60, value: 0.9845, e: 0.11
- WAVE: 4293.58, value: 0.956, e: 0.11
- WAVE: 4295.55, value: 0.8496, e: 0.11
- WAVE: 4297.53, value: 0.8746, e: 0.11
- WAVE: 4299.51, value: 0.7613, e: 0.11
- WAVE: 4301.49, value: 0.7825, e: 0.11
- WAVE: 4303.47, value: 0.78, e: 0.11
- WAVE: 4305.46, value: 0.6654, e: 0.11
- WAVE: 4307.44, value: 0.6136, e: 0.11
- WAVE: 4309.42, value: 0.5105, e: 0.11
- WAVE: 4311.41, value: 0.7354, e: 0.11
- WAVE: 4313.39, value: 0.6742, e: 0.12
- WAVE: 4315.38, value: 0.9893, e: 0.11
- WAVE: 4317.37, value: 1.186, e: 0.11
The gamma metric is 1.2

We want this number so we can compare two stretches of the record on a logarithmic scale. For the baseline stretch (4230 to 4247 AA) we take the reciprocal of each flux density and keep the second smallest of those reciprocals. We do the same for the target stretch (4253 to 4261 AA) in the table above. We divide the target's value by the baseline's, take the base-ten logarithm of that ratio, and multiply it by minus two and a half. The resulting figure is -0.04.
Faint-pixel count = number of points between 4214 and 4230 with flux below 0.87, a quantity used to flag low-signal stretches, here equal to 2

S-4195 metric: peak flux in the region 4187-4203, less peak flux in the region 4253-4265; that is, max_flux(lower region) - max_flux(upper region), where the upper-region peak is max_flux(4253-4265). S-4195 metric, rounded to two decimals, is -0.06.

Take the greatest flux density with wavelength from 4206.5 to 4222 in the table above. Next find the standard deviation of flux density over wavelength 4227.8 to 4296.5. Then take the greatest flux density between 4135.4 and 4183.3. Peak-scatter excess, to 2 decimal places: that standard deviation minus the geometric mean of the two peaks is -1.06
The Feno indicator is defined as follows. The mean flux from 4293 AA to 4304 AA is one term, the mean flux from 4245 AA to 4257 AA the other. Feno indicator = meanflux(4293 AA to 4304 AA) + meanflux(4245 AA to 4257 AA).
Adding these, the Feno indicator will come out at 1.86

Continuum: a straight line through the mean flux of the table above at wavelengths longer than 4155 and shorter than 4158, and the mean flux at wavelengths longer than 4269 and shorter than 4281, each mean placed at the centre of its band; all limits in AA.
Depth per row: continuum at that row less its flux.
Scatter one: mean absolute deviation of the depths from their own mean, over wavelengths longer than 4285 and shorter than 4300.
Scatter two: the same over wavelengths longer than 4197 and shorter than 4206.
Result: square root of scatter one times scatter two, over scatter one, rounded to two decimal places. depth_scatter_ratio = 1.03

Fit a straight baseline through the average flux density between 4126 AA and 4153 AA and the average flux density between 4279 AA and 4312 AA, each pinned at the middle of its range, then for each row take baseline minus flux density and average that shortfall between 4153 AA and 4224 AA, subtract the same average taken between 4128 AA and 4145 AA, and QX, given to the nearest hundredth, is -0.13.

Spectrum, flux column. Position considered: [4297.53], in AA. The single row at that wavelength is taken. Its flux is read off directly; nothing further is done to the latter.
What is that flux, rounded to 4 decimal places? 0.8746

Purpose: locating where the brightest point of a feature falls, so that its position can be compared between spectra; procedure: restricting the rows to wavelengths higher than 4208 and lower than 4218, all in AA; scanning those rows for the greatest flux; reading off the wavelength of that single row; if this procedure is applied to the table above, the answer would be 4215.21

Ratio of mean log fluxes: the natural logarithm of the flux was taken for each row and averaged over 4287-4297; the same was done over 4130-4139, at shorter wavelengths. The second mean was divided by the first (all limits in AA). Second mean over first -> 0.5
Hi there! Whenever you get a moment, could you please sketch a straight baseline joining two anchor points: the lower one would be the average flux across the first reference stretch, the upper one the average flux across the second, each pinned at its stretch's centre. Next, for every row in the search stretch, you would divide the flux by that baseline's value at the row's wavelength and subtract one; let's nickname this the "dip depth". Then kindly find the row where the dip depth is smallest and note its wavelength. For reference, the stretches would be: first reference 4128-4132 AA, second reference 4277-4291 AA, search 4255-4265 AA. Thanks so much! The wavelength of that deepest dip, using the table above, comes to 4260.09 AA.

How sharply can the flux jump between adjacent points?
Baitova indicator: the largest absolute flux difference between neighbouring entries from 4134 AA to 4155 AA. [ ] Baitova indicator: 0.44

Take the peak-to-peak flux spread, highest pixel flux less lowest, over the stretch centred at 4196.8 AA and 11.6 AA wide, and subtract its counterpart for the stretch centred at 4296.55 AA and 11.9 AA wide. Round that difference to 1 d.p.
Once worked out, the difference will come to 0.1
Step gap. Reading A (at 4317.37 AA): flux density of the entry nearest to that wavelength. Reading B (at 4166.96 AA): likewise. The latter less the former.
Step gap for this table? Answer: -0.20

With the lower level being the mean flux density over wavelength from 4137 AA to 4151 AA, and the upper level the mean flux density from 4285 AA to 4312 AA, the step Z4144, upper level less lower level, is -0.23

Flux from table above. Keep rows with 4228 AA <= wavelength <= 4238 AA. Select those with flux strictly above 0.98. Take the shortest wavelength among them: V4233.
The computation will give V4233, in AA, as 4230.77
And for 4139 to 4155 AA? 4140.18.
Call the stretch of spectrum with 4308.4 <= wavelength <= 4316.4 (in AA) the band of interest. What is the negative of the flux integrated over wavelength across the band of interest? -5.8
